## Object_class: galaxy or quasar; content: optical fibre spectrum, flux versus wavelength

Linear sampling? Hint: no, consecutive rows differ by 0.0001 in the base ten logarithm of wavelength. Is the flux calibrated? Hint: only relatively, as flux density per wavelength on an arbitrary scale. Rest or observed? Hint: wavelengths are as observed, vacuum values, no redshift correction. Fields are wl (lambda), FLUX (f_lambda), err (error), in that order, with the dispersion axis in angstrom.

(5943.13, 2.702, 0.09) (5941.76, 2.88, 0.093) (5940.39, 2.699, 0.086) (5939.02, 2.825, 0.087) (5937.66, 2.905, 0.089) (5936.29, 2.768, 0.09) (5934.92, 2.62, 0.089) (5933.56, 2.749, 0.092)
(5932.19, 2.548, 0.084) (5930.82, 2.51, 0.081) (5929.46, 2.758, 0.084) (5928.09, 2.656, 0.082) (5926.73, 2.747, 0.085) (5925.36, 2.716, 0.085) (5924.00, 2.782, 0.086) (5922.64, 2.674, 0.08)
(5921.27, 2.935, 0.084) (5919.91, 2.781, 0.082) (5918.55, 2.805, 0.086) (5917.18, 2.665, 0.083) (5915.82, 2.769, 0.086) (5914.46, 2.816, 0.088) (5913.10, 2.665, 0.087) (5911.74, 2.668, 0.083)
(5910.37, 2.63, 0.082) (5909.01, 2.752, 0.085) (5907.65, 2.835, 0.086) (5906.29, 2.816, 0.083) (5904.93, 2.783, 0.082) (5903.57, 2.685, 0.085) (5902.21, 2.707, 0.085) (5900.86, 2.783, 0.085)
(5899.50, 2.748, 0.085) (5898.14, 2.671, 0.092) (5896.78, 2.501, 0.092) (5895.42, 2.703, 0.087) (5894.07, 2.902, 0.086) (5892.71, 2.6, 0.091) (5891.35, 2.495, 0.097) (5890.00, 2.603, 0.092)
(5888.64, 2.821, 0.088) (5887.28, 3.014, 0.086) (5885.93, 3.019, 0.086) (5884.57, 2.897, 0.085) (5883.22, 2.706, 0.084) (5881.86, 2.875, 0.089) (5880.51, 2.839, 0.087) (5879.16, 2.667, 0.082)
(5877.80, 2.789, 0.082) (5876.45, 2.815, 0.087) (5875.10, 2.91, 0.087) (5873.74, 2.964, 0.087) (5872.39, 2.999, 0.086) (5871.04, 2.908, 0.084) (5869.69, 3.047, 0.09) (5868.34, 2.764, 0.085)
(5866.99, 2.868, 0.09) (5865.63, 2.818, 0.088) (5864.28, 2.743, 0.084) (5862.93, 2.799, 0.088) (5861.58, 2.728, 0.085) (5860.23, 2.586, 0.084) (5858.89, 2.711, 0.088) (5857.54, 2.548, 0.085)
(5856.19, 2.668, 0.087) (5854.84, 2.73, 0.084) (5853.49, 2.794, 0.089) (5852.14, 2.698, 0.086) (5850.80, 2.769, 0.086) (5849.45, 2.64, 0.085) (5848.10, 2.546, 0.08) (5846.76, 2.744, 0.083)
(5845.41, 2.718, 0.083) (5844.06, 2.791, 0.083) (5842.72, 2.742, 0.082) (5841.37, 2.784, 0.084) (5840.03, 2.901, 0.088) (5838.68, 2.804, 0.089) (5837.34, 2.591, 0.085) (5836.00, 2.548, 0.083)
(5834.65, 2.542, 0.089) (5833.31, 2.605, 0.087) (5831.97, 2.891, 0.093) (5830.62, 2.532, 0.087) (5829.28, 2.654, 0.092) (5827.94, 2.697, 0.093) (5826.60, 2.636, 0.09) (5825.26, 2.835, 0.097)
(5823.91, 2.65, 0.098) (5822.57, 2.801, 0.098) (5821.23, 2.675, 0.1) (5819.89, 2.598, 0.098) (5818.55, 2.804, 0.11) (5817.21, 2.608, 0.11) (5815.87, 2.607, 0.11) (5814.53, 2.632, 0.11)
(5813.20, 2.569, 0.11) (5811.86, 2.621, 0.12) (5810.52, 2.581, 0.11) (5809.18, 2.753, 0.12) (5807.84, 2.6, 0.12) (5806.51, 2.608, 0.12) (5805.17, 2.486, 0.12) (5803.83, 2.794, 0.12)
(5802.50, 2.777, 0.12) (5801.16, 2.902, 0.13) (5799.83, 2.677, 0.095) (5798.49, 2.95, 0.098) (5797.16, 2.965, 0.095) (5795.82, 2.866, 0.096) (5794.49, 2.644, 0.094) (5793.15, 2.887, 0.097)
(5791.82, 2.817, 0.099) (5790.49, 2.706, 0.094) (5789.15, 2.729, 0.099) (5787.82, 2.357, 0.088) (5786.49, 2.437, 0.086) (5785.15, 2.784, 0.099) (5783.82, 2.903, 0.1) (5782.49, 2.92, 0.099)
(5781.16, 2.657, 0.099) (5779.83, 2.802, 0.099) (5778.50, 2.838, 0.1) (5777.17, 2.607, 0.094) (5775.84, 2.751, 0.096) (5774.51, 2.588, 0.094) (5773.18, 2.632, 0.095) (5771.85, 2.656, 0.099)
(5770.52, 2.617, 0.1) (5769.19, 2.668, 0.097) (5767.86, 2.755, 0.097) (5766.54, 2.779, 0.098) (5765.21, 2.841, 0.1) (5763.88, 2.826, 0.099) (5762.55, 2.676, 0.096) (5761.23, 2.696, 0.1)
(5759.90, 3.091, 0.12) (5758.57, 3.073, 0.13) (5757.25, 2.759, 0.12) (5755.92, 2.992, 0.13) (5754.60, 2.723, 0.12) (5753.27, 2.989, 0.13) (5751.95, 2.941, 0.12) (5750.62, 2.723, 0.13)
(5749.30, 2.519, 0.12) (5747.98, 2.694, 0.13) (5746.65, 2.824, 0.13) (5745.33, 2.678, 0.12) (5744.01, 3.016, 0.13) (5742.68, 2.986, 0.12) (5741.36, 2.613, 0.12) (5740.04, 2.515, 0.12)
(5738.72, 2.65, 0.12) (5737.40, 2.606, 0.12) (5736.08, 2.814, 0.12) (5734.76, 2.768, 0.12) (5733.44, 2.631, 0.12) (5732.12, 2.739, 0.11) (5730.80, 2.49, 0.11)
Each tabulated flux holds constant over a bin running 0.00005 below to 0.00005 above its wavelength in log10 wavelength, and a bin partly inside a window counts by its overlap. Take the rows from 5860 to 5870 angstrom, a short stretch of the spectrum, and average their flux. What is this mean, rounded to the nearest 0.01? 2.79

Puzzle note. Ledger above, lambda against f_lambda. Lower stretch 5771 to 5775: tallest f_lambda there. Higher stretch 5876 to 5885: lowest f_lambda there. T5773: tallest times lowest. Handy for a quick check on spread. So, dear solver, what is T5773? 7.1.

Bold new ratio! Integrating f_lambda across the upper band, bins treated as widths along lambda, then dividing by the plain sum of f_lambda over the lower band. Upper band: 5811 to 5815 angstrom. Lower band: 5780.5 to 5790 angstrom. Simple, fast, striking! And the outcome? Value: 0.6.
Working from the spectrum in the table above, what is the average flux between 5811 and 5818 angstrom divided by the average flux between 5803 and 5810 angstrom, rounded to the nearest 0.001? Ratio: 0.985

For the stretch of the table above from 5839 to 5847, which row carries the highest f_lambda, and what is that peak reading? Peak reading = 2.901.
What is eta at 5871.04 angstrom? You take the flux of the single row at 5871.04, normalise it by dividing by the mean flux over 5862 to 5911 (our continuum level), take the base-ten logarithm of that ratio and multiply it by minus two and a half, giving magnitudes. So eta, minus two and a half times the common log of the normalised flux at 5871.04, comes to -0.045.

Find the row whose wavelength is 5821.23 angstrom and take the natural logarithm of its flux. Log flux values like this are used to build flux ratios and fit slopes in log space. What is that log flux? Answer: 0.98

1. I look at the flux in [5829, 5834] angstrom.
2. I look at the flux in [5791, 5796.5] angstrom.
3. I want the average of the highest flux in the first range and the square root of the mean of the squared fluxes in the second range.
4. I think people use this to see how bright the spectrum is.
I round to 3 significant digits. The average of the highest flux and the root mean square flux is 2.85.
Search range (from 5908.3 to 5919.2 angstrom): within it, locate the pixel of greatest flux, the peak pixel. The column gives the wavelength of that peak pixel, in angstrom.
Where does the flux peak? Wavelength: 5914.46 angstrom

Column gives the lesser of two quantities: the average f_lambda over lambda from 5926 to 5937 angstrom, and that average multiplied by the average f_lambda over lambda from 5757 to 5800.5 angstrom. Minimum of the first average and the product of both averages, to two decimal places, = 2.67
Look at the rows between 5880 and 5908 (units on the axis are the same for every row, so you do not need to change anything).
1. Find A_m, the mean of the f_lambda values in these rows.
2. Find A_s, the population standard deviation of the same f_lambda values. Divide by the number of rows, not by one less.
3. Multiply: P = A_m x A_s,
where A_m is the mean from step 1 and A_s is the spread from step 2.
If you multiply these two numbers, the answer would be 0.39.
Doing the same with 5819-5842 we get 0.32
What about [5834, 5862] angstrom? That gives 0.27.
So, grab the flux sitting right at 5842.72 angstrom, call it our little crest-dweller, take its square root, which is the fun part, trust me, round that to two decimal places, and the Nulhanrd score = 1.66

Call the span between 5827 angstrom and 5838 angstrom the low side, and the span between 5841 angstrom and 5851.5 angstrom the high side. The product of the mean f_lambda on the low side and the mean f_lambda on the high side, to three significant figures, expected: 7.15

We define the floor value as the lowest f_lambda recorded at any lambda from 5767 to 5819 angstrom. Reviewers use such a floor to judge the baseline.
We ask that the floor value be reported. 2.357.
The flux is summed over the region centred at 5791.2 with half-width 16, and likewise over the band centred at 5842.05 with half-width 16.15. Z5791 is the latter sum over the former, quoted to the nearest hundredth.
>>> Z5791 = 0.98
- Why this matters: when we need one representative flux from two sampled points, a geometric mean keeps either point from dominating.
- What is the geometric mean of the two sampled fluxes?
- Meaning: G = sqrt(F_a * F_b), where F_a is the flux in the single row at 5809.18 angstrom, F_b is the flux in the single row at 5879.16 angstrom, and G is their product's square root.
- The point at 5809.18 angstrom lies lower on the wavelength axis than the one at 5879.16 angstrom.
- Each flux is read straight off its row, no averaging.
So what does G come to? 2.71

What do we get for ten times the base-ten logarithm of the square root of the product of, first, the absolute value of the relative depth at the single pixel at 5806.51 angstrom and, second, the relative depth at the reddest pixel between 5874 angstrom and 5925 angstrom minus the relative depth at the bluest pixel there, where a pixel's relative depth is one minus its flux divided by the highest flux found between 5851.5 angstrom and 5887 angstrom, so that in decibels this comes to -11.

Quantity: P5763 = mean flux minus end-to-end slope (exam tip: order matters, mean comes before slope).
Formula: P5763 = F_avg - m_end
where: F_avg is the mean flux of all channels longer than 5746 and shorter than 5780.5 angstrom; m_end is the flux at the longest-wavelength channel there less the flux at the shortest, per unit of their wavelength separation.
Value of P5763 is 2.77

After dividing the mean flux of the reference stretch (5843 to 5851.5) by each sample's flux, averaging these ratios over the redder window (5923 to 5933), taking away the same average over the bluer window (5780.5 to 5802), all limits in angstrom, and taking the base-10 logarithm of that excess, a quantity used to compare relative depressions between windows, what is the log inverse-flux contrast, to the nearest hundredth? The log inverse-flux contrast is -1.53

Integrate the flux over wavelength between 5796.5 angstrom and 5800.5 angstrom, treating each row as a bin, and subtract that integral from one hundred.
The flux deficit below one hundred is 88.5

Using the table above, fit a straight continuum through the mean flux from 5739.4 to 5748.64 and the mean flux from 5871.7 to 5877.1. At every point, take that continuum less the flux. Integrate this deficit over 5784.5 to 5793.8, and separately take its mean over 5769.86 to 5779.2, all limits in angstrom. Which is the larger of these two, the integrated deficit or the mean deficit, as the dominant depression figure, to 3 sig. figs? 1.33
